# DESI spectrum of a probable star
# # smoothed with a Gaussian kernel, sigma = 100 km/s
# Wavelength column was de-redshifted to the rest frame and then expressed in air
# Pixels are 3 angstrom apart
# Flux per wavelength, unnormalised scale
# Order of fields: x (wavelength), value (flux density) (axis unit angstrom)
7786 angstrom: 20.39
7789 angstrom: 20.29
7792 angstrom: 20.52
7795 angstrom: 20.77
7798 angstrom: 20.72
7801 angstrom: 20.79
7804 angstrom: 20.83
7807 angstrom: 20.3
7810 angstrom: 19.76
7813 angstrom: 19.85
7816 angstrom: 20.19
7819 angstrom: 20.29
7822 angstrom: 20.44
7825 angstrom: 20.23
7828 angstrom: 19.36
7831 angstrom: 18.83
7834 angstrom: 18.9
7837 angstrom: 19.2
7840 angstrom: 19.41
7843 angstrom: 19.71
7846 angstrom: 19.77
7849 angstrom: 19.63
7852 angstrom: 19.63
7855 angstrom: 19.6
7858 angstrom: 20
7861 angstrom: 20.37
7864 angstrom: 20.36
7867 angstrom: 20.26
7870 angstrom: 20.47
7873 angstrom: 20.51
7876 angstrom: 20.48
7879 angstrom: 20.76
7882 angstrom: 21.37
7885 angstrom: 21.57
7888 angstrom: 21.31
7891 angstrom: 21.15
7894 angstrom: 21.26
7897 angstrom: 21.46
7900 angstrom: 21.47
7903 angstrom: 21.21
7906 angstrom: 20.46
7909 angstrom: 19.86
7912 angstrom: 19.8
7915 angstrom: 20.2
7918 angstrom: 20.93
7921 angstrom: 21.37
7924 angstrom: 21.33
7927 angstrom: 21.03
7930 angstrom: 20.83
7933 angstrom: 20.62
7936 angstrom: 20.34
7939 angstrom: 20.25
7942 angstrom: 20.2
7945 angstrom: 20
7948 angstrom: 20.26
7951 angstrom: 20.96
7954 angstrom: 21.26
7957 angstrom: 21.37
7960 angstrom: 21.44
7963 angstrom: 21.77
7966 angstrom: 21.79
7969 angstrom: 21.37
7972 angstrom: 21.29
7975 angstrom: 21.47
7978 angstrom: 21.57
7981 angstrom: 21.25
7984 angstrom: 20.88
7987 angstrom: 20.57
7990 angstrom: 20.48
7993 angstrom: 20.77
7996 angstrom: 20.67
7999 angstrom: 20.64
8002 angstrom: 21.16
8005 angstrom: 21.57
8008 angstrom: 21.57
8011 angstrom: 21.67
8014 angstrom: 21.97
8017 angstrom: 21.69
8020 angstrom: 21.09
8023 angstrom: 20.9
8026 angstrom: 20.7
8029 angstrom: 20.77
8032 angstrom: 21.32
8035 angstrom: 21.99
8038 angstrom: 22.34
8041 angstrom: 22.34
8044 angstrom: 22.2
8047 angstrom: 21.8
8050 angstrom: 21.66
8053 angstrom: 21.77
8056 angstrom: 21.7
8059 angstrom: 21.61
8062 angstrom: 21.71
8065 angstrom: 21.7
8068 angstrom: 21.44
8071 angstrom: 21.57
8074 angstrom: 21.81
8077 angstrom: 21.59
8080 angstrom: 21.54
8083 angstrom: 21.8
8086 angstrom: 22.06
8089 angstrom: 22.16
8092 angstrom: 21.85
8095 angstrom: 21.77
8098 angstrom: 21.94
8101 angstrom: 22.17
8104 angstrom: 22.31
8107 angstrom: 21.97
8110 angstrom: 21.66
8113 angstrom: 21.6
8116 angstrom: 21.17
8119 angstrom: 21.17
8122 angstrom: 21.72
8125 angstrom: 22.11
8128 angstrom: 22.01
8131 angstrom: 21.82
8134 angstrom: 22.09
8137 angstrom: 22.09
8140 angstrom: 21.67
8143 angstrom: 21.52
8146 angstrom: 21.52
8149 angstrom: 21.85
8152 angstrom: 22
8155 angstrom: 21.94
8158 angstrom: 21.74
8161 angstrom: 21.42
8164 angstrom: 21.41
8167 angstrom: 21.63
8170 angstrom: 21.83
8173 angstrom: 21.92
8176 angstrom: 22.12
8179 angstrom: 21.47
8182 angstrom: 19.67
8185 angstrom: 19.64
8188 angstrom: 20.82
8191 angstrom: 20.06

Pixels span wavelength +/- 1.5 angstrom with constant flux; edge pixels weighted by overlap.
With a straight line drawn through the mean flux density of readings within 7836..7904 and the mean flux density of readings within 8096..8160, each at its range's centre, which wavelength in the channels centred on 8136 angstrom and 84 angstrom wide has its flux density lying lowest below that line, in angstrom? 8119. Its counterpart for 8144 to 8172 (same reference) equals 8164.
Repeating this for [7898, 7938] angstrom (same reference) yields 7912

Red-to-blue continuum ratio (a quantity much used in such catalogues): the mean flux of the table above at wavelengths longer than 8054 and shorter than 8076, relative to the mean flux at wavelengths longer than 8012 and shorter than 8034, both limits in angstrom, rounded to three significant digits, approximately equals 1.02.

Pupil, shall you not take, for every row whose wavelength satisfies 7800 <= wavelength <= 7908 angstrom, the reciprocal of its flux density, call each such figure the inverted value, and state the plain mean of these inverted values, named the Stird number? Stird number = 0.0493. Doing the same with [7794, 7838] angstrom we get 0.0500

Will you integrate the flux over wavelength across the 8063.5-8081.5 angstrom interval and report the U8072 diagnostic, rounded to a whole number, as 389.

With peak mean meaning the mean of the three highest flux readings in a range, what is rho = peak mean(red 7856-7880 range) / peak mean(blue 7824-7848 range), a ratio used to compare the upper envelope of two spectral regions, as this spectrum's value 1.03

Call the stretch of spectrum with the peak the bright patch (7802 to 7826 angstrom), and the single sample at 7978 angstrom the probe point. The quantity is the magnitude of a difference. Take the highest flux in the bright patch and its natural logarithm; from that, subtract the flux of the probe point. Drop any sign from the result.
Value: 18.5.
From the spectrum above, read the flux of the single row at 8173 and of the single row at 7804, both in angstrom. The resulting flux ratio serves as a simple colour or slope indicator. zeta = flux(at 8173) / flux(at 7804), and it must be 1.05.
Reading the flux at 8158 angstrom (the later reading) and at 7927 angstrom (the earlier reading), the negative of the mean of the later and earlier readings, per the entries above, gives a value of -21.4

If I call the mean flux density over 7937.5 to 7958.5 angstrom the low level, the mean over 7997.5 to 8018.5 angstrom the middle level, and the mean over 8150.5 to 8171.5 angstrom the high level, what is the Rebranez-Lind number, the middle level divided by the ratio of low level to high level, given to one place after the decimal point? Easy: 22.6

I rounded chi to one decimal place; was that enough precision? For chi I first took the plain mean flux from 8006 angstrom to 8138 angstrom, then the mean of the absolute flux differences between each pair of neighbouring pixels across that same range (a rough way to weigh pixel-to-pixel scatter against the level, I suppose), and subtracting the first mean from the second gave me -21.5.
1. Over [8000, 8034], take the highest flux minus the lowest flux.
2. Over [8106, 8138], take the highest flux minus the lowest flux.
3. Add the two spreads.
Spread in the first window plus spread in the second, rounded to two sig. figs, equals 2.2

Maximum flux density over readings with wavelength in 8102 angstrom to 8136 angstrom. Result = 22.31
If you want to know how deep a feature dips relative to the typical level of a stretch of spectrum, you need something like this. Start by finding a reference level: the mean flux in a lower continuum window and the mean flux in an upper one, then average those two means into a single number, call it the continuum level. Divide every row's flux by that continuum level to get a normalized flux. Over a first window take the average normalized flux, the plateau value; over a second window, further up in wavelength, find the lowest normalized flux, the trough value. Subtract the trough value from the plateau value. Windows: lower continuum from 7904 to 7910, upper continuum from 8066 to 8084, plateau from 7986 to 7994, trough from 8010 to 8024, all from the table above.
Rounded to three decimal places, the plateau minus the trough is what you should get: -0.014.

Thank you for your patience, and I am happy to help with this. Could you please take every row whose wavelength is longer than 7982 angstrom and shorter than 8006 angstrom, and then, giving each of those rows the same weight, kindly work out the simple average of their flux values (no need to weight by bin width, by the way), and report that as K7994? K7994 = 20.8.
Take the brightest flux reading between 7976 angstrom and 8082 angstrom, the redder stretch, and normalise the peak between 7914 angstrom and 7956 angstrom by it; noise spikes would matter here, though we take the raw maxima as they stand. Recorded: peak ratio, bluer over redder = 0.96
